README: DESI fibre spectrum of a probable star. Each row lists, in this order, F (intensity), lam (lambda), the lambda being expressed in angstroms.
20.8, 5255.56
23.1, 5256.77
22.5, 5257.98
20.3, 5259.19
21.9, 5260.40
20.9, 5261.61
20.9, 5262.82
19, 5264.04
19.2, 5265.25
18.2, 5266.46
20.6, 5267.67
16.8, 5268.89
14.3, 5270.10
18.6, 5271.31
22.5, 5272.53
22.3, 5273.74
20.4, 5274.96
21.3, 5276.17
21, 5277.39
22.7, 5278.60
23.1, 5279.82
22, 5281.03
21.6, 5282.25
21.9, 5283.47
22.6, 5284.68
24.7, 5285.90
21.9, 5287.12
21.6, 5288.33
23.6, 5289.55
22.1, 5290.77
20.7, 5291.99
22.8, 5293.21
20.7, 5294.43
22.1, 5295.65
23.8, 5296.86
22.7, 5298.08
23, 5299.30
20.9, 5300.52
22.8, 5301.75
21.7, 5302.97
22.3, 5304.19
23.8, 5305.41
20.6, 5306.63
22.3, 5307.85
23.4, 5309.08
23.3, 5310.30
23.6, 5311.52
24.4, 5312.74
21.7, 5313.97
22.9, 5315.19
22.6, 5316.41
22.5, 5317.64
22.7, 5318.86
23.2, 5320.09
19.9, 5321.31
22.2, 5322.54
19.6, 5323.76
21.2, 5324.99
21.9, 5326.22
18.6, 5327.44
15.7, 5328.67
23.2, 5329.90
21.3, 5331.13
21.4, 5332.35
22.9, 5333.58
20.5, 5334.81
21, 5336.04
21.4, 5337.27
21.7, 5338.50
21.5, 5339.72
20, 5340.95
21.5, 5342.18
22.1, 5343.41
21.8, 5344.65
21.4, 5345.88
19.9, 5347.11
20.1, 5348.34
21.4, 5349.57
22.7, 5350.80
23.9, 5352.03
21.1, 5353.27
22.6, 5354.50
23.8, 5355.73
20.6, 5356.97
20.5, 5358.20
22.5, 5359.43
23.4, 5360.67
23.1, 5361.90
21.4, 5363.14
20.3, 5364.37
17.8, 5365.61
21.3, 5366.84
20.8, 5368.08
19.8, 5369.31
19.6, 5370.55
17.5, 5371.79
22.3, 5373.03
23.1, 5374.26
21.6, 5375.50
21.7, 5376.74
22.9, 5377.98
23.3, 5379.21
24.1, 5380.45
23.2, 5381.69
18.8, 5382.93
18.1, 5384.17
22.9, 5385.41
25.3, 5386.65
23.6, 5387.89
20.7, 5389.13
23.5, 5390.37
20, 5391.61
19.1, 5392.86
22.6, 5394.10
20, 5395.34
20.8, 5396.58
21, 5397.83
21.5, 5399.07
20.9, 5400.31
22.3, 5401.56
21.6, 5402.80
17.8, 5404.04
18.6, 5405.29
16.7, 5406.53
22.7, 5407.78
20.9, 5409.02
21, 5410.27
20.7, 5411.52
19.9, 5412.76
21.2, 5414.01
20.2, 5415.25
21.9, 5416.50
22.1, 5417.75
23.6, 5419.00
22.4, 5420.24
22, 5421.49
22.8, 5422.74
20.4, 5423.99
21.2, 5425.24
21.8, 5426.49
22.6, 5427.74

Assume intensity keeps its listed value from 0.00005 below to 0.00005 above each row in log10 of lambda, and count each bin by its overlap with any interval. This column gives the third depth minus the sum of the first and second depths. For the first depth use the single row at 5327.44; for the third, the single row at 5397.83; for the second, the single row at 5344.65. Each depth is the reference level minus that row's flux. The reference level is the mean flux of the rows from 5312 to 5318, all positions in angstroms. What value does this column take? -3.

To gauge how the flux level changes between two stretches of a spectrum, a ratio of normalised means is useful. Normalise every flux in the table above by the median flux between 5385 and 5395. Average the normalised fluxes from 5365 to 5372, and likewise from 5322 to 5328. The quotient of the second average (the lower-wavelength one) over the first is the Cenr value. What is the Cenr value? 1.06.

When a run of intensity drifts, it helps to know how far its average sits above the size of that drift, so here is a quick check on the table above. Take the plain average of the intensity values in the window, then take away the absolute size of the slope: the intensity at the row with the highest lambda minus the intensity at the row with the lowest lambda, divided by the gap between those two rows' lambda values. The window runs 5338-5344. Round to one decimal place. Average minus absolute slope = 21.3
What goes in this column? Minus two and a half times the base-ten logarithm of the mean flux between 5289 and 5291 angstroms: -3.40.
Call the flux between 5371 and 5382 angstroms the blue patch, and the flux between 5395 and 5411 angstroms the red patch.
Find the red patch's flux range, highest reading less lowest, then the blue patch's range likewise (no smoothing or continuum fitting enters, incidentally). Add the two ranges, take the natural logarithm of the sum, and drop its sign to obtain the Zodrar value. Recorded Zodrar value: 2.5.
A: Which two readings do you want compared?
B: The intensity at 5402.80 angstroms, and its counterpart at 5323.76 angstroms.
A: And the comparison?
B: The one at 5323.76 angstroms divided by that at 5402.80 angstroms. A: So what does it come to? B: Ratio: 0.91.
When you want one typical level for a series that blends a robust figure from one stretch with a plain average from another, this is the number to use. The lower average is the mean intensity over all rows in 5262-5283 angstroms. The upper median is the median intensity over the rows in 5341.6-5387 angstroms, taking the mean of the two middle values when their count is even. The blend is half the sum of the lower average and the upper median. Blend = 20.9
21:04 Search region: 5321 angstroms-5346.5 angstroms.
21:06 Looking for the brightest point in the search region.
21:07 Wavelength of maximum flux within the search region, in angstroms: 5329.90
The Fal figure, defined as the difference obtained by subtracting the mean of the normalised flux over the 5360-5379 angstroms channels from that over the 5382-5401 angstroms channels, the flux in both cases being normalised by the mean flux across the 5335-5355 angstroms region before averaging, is 0.01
